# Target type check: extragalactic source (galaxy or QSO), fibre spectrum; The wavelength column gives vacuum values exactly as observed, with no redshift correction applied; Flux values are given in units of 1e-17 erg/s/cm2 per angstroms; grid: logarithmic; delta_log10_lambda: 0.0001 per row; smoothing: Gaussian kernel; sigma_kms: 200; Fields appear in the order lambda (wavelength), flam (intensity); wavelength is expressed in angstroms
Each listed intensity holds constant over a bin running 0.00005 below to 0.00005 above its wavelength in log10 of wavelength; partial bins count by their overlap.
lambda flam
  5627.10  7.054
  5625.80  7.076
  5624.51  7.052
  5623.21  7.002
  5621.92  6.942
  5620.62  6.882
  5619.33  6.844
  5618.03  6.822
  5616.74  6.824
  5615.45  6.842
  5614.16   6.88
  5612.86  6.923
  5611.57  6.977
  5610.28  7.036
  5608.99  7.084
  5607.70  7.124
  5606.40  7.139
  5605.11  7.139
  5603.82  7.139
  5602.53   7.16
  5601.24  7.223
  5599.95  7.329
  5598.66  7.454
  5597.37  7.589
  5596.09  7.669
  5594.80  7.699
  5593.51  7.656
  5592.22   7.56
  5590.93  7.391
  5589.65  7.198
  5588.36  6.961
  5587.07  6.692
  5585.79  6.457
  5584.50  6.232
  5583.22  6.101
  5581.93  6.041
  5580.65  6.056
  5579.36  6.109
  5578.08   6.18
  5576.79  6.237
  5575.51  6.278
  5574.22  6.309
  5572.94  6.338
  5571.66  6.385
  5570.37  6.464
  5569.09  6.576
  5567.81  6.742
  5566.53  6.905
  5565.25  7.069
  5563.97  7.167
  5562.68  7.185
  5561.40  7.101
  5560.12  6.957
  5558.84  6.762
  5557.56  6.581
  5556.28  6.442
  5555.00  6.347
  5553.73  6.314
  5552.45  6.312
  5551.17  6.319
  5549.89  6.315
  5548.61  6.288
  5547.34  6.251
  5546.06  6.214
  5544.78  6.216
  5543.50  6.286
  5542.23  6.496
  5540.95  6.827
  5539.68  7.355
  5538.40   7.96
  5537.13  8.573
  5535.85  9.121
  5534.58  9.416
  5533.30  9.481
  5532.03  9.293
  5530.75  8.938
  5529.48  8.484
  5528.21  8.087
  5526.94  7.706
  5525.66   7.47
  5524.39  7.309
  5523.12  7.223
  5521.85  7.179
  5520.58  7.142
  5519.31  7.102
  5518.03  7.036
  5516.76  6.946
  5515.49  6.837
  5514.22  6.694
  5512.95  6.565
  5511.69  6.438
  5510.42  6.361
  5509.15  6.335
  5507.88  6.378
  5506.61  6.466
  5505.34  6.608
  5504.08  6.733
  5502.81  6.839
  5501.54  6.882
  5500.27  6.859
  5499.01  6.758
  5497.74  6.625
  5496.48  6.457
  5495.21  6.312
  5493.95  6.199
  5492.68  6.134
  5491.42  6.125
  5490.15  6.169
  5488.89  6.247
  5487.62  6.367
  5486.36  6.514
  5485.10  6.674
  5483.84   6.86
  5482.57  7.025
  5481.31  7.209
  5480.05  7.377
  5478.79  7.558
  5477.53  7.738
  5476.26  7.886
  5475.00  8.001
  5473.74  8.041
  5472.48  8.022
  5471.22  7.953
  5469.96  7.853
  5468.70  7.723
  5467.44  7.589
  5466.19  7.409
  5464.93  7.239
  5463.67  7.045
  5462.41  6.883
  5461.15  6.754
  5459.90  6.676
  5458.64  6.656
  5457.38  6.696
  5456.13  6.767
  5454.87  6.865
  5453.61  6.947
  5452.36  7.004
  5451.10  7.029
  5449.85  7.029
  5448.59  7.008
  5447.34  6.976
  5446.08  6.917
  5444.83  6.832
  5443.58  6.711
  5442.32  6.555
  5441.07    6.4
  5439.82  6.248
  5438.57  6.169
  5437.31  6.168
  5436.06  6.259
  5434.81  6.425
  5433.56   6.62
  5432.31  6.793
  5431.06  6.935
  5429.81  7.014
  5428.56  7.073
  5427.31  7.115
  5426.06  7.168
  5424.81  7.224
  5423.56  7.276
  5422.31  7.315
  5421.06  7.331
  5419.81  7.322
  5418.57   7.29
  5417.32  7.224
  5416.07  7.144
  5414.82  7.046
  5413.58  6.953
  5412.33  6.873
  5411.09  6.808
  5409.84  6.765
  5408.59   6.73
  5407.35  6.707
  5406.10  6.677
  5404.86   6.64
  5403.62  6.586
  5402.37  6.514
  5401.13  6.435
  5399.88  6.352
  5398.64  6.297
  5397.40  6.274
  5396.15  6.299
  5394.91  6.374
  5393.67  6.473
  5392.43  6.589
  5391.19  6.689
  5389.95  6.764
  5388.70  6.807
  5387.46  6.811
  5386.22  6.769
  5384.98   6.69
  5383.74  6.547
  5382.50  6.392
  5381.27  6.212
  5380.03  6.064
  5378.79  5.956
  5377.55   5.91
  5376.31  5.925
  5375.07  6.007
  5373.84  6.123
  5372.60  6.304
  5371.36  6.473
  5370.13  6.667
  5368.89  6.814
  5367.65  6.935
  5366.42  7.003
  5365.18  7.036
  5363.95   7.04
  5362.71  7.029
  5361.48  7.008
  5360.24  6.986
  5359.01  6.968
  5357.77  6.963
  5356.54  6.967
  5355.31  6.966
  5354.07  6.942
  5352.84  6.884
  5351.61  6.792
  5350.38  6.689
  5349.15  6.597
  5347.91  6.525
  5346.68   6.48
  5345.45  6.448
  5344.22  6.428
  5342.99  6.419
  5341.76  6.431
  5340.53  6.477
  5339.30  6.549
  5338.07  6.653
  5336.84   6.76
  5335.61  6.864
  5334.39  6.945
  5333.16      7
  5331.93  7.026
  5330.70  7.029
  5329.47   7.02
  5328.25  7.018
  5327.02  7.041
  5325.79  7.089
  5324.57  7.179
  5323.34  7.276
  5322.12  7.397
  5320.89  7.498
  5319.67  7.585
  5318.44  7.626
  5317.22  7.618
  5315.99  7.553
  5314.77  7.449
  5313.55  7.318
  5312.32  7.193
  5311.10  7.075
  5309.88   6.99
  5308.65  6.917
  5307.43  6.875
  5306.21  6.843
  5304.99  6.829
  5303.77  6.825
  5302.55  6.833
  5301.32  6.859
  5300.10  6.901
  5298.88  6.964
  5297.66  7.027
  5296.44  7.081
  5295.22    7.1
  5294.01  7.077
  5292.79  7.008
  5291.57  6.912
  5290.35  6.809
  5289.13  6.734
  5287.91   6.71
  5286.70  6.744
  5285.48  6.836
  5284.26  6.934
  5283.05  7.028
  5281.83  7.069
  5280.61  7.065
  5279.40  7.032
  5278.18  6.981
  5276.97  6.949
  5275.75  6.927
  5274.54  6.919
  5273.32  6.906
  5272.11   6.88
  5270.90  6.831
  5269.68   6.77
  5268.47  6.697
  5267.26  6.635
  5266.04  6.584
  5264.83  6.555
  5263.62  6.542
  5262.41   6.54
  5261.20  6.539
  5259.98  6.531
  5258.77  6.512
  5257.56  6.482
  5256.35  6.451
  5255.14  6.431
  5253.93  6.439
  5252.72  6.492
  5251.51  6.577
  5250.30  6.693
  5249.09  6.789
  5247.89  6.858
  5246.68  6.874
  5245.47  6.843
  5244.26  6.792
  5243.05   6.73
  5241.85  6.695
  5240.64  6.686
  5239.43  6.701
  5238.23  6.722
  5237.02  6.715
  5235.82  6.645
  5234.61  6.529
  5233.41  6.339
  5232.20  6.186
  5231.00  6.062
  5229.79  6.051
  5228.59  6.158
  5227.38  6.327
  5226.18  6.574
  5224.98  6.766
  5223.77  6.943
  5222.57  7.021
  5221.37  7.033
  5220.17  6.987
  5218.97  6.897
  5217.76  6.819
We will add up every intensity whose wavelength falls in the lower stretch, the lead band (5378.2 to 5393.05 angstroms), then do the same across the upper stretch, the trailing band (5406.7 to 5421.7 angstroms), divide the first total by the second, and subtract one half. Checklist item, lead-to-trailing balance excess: 0.430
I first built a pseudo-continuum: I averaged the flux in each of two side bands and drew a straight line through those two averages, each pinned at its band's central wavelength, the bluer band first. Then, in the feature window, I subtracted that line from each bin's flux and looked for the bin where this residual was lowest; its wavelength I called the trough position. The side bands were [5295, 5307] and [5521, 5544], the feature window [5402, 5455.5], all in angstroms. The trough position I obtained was 5438.57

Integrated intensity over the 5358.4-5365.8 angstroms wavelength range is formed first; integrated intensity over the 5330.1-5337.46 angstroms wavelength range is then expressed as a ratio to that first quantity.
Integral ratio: 0.98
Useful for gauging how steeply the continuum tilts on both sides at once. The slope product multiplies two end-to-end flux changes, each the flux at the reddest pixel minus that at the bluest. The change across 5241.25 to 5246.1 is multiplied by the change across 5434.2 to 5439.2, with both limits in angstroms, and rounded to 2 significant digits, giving -0.038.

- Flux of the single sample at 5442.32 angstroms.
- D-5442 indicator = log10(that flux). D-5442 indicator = 0.817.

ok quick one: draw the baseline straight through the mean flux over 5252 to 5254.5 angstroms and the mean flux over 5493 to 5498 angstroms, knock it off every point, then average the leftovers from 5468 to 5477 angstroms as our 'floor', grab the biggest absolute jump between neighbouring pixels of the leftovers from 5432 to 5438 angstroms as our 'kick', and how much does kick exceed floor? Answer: -1.3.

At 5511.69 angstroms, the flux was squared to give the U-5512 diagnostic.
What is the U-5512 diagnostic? 41.4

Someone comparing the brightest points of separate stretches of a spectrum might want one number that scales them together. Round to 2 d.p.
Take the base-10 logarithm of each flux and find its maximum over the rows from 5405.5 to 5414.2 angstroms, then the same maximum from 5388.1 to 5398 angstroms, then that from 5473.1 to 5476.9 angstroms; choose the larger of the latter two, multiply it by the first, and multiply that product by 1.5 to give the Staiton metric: 1.14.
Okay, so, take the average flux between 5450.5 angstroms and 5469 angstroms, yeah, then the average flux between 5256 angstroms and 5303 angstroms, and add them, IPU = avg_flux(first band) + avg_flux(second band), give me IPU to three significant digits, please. 13.8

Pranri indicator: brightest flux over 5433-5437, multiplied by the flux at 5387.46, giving 45.1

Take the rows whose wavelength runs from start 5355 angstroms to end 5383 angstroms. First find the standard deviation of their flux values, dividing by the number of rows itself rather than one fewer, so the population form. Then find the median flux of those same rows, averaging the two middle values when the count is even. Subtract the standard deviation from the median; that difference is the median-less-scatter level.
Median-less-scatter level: 6.38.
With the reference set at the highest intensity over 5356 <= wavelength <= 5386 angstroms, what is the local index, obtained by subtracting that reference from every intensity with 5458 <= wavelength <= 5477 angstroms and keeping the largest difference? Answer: 1.00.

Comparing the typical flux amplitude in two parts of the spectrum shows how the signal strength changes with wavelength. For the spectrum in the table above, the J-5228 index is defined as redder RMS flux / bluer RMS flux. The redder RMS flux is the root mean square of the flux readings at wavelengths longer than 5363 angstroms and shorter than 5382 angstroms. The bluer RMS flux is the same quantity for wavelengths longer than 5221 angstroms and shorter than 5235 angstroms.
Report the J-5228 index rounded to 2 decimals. 0.99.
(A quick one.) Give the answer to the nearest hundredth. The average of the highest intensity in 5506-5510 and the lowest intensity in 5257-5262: 6.47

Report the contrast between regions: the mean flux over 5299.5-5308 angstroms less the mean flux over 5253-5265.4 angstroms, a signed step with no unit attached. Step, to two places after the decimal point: 0.35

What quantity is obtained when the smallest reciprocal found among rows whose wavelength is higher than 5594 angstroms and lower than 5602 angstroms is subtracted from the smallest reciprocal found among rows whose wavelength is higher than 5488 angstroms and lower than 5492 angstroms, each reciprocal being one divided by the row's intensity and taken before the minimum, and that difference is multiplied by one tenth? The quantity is 0.0030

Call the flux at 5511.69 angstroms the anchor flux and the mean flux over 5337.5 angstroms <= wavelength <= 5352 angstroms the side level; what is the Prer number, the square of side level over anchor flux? 1.03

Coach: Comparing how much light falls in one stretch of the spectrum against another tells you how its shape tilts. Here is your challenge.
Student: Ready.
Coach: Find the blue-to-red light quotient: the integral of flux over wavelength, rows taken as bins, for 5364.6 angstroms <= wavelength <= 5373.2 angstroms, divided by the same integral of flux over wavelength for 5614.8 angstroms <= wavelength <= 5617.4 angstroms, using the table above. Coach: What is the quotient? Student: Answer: 3.3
